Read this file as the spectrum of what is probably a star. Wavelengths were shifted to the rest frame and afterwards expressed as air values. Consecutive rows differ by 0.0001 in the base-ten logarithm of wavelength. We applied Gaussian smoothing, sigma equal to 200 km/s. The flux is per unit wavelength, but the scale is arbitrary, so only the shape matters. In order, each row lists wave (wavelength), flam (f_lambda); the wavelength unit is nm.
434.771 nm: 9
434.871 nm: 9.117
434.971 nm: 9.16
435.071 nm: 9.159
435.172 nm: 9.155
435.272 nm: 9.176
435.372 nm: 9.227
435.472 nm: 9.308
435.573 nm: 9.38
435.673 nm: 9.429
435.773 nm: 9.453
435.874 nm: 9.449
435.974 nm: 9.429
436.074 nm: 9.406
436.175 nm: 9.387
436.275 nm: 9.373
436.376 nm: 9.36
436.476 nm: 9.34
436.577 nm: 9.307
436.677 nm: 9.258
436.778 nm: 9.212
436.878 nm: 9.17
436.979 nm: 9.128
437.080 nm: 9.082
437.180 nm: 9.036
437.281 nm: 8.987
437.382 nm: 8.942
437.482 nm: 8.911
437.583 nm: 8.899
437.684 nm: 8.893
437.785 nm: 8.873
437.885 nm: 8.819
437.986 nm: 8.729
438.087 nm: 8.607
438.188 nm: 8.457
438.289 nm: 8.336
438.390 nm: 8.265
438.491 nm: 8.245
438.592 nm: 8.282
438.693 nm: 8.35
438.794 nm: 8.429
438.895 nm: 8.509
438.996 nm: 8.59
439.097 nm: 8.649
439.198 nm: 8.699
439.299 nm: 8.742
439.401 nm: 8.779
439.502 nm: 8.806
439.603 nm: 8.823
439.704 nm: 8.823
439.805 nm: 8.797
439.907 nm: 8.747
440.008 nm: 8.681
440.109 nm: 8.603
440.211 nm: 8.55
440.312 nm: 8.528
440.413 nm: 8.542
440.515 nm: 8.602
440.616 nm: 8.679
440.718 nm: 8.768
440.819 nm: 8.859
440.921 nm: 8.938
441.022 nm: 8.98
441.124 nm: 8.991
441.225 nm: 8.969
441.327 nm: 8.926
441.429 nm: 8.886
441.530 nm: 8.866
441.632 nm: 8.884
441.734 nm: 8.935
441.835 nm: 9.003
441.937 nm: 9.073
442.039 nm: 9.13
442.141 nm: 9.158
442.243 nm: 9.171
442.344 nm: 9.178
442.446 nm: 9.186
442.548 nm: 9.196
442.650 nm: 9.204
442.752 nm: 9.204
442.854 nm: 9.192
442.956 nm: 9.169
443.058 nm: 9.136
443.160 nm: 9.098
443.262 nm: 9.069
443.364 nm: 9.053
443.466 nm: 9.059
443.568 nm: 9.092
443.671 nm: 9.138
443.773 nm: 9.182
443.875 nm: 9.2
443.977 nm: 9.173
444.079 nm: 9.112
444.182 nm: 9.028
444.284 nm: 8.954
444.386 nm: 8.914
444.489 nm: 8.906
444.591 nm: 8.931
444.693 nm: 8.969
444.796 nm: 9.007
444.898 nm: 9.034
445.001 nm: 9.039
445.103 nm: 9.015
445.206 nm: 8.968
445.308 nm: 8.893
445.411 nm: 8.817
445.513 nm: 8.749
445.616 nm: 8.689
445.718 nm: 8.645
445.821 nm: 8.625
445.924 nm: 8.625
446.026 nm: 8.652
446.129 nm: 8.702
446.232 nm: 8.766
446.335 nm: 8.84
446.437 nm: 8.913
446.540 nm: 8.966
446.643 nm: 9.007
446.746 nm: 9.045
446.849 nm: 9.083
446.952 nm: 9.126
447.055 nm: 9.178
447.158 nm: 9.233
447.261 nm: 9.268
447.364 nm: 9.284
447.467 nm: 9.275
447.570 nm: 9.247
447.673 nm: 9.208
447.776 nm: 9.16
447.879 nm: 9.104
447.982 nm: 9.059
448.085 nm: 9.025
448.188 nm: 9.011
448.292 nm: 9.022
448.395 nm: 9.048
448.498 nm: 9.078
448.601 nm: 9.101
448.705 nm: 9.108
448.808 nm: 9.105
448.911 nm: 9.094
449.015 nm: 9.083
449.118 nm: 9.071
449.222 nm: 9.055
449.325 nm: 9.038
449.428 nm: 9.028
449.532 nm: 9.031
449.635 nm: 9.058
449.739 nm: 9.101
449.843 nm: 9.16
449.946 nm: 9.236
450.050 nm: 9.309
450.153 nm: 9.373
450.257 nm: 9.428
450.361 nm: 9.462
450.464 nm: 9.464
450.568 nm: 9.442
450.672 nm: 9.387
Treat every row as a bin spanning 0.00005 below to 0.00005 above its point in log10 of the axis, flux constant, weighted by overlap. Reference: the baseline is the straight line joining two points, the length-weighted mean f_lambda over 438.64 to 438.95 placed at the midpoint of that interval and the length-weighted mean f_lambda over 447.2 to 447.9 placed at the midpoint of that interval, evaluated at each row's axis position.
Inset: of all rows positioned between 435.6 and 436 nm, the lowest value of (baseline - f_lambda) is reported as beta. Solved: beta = -1.3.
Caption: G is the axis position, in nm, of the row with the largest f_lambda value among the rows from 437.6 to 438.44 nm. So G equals 437.684 nm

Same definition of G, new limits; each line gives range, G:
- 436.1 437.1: 436.175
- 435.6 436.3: 435.773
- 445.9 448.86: 447.364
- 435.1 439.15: 435.773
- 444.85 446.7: 445.001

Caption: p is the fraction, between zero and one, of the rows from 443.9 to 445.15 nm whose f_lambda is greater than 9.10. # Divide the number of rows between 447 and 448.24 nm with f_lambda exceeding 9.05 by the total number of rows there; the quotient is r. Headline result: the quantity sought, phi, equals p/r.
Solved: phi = 0.20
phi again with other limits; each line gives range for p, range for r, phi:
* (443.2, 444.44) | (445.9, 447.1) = 1.67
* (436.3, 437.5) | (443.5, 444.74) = 1.17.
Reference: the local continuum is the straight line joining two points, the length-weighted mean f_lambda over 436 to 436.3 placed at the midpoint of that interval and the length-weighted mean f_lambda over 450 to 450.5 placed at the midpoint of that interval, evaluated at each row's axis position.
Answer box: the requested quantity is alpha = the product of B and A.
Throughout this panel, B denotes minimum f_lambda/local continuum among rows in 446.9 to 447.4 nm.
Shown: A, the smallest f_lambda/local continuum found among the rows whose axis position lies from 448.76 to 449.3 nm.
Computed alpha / 0.932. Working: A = 0.9615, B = 0.969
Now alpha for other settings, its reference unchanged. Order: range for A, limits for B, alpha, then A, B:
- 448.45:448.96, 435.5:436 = 0.962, 0.9640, 0.998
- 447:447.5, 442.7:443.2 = 0.942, 0.9748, 0.967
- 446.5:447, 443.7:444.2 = 0.914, 0.9524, 0.959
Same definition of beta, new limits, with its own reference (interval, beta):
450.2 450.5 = 0.0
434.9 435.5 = -1.2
